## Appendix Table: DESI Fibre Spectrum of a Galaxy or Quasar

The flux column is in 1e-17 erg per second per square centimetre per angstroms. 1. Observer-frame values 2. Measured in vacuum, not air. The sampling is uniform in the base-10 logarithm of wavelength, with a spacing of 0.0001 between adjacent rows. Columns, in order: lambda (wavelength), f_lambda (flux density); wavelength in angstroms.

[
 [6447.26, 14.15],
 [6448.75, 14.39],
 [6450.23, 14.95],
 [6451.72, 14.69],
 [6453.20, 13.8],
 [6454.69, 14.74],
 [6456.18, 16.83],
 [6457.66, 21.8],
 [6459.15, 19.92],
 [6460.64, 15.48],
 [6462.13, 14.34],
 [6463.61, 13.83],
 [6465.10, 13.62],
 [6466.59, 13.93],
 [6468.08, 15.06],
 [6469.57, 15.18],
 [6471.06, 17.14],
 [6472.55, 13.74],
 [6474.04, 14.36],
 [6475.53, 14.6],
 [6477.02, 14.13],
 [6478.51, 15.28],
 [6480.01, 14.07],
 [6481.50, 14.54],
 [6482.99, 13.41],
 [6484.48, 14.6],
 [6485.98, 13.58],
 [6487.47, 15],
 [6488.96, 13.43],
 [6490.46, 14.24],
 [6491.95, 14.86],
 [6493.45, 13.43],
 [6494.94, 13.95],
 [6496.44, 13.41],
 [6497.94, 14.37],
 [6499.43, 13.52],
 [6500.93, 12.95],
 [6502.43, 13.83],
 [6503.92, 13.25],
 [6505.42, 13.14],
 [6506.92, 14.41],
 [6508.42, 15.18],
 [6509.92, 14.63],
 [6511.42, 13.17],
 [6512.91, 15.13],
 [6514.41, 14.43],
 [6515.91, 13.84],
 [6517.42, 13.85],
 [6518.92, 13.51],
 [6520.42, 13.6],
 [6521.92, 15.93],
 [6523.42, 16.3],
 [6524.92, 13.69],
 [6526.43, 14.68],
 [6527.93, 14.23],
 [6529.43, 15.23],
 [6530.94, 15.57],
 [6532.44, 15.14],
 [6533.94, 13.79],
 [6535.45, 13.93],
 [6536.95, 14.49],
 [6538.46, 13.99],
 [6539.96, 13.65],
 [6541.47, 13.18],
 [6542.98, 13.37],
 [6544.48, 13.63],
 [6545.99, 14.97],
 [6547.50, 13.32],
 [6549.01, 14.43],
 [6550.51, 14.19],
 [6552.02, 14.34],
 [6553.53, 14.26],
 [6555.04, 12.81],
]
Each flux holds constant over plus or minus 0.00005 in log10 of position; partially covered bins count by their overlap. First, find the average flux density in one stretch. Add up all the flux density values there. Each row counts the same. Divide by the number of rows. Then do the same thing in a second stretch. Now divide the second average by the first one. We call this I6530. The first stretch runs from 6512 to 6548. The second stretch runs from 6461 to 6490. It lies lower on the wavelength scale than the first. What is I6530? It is 1.01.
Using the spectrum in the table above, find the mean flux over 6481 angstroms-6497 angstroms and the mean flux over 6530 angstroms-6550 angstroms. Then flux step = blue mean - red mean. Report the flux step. -0.1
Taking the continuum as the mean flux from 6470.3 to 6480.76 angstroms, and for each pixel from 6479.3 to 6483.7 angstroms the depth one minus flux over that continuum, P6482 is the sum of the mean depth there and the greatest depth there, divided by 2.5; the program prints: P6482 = 0.057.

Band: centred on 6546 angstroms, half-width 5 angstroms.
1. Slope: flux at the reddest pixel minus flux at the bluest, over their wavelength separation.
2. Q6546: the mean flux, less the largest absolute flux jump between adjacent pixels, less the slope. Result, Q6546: 12.1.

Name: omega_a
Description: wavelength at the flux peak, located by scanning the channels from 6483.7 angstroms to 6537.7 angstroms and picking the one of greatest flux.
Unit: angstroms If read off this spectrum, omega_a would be 6523.42 angstroms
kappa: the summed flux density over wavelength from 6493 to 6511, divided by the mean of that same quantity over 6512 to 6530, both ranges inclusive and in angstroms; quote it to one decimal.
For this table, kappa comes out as 11.4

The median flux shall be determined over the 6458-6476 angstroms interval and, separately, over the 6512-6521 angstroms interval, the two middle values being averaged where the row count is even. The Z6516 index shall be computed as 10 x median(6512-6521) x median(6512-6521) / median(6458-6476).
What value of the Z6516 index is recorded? 132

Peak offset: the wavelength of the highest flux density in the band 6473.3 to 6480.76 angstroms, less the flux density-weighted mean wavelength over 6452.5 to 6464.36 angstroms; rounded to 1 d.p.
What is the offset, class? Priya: 20.1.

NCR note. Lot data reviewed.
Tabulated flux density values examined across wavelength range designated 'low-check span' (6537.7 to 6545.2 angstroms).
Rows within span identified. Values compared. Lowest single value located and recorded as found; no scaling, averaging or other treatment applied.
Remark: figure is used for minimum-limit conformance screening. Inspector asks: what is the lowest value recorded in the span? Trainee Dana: 13.18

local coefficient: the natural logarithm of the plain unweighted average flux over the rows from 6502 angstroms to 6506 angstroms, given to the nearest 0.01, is 2.60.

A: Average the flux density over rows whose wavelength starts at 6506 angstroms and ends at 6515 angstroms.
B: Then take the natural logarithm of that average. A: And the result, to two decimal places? 2.67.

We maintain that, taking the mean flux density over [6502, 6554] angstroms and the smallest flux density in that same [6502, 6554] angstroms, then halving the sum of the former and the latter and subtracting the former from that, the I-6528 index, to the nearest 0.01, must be -0.55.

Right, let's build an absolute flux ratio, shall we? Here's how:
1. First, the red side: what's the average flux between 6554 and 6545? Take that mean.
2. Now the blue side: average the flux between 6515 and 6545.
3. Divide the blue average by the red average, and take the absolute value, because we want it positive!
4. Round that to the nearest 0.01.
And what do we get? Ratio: 1.00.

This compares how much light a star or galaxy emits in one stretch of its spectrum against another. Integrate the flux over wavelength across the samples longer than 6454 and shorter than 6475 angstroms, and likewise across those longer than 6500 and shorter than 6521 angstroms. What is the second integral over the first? 0.89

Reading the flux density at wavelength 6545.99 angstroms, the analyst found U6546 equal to 14.97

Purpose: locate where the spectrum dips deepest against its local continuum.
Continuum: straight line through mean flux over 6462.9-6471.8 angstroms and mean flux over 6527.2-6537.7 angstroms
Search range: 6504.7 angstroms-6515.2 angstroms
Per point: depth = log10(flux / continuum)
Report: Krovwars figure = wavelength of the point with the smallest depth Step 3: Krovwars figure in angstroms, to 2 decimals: 6505.42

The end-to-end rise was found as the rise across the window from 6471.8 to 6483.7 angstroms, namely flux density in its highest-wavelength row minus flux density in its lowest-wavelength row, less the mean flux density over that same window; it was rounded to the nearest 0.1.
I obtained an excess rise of -14.6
